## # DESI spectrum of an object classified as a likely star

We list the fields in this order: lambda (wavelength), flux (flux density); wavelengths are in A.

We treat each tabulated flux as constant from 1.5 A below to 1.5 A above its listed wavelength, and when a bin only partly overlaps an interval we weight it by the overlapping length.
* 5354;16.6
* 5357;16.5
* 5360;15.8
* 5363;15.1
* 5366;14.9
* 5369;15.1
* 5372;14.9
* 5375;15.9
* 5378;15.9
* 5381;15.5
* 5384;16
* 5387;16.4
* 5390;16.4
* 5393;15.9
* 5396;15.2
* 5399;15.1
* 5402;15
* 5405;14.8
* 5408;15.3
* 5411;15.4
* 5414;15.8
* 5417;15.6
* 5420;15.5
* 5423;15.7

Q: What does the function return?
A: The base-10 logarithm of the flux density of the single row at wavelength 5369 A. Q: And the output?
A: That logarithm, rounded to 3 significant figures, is 1.18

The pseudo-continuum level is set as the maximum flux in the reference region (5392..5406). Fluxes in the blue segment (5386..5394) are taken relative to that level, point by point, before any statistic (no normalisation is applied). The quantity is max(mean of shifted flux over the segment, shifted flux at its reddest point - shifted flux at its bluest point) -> 0.3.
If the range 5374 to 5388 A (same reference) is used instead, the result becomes 0.5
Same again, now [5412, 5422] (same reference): -0.3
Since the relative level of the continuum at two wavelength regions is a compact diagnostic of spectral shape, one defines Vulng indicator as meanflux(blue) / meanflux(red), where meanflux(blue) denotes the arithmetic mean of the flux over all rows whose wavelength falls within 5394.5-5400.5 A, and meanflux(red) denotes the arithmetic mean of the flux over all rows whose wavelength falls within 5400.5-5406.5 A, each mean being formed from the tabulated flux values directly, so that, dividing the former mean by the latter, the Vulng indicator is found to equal 1.02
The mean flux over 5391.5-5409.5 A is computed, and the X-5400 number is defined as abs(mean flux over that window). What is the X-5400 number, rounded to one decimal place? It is 15.2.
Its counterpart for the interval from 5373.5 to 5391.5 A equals 16.0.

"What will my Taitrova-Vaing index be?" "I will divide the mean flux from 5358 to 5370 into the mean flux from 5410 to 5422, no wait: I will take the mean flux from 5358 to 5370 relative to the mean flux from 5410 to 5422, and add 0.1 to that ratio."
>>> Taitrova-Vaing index 1.08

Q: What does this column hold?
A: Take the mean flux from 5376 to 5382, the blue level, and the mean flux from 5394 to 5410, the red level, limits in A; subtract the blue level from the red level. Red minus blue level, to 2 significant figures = -0.62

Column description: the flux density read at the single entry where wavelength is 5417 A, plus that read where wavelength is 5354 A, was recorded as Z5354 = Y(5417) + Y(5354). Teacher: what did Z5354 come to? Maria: 32.2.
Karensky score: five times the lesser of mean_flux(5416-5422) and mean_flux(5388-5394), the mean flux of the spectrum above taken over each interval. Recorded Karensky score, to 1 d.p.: 77.8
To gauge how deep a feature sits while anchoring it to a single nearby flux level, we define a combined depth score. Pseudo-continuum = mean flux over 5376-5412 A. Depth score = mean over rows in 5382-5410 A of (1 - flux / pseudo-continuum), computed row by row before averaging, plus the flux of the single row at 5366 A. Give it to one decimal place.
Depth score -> 14.9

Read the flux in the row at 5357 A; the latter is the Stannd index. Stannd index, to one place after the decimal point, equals 16.5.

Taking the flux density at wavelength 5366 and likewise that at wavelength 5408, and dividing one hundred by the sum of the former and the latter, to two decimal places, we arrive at 3.31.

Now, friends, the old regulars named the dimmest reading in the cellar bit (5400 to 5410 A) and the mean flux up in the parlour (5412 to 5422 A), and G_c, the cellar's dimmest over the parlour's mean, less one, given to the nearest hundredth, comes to -0.05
